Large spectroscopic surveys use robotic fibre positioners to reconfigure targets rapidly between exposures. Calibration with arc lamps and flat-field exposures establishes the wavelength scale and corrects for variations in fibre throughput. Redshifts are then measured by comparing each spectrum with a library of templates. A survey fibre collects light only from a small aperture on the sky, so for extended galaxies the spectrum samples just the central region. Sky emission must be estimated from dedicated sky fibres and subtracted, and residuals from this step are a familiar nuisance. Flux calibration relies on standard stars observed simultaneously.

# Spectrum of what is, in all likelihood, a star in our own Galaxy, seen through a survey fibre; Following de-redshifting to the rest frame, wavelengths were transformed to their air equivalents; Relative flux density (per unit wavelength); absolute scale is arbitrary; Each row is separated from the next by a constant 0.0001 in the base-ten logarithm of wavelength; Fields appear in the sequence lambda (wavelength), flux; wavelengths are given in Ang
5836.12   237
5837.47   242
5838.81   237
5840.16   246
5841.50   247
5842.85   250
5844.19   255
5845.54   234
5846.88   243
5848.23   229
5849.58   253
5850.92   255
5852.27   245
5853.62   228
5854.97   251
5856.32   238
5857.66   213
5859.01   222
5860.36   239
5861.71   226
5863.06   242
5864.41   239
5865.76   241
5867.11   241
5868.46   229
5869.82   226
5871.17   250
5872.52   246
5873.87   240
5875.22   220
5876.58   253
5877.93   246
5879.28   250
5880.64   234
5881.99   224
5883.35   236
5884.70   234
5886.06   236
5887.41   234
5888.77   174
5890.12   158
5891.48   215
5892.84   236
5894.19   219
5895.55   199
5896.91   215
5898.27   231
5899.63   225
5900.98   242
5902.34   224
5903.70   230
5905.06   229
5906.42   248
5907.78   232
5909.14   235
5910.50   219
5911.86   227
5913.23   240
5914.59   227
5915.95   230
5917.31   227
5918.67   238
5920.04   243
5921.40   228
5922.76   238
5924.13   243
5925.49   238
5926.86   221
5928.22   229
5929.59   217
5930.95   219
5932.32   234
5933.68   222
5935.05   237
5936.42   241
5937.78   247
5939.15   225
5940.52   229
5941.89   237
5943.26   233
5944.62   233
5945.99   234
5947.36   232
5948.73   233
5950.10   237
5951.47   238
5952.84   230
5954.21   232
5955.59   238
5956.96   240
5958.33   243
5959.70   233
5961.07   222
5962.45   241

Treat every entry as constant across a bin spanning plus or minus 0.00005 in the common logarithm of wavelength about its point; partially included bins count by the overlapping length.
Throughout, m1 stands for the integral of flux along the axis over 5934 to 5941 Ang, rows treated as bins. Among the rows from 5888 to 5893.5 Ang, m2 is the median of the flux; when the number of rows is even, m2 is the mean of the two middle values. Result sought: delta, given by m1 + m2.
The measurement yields 1840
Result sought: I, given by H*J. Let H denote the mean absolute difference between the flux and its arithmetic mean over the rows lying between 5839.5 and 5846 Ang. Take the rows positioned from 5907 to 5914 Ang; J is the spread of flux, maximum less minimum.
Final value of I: 108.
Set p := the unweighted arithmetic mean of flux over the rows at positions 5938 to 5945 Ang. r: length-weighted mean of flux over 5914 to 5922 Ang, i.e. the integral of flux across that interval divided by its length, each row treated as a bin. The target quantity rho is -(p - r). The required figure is 1.0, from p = 231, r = 232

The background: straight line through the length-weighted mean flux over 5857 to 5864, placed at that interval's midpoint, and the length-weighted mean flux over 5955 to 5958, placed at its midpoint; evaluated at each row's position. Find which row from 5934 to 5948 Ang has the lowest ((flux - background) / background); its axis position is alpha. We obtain 5939.15 Ang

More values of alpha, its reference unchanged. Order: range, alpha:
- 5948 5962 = 5961.07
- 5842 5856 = 5853.62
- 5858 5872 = 5859.01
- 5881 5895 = 5890.12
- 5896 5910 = 5896.91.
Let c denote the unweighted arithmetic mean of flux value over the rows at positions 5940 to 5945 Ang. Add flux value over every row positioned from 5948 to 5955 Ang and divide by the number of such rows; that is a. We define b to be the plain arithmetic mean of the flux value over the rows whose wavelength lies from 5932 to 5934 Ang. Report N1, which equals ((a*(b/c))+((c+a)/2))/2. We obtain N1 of 231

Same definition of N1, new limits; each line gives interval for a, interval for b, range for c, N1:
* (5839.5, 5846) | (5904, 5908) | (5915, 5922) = 245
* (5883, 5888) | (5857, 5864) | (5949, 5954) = 232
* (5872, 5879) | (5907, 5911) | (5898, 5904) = 237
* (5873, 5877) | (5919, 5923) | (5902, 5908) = 238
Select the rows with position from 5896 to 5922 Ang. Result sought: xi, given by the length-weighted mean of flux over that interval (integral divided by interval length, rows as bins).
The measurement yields 231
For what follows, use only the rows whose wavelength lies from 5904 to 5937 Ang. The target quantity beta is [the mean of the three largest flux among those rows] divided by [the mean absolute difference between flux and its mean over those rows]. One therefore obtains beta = 34.1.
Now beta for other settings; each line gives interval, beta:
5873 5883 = 24.0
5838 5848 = 44.5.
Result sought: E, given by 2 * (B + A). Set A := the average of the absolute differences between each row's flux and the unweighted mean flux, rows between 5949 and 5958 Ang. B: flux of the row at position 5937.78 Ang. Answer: 500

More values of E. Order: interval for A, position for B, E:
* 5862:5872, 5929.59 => 446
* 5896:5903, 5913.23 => 495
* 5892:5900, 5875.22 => 460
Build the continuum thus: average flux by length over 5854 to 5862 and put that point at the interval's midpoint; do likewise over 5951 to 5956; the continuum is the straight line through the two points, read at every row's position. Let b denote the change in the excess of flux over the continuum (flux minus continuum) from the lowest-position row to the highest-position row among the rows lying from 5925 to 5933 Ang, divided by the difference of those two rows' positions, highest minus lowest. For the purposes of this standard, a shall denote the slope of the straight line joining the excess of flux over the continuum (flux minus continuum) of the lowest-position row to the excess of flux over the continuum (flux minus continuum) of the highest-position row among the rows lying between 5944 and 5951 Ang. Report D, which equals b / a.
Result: -0.9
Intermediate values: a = 0.7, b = -0.6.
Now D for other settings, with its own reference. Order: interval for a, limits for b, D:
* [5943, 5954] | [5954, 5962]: 4.4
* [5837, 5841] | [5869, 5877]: 2.7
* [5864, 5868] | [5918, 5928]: -2.9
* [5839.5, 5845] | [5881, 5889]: -3.3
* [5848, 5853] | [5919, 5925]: 0.0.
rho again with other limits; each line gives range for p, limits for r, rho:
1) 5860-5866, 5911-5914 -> -5.4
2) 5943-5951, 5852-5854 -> 2.1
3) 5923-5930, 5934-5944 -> 5.5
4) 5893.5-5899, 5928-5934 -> 8.1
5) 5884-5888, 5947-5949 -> -2.2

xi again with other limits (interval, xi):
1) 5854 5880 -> 237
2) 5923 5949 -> 232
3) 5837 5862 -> 240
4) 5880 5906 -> 221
